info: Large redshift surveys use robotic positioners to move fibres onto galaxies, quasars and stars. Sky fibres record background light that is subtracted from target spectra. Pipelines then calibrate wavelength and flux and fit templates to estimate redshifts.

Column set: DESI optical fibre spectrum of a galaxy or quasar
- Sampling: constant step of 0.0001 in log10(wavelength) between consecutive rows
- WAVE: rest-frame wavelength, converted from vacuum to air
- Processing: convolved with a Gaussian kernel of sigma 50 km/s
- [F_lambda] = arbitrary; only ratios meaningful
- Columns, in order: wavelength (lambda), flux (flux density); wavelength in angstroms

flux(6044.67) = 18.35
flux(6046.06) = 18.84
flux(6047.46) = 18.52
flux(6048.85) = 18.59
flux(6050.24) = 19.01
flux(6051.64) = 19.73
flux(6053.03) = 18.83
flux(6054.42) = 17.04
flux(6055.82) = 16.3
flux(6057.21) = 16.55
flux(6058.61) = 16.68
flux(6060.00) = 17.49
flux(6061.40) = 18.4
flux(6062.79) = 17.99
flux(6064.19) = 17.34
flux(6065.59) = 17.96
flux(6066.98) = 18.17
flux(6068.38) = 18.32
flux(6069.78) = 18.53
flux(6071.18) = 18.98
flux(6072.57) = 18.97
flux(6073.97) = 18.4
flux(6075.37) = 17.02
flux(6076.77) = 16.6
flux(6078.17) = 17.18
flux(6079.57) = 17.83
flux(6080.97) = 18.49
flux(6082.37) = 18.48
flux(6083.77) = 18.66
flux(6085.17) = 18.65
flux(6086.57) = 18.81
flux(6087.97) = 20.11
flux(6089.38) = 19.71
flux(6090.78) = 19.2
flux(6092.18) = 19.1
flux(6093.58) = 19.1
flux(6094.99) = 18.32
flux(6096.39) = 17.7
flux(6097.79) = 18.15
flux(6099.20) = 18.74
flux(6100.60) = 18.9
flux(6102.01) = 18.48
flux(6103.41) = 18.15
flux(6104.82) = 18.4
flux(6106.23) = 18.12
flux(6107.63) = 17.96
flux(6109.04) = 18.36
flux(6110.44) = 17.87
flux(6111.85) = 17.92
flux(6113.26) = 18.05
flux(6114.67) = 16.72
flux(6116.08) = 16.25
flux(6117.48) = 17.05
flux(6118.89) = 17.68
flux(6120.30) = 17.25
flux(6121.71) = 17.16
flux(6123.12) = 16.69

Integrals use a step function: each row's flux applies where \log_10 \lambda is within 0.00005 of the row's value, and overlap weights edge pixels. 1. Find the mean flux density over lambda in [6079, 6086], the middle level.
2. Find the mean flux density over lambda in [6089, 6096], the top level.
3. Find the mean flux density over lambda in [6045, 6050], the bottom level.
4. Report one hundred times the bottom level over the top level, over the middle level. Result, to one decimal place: 5.3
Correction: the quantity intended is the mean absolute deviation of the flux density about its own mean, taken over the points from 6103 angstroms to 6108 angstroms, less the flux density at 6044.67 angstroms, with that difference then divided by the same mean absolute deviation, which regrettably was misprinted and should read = -150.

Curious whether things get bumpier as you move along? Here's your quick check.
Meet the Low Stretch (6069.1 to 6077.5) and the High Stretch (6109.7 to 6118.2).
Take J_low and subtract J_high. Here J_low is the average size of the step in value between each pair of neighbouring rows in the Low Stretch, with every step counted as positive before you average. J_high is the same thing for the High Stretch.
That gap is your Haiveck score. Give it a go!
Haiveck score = 0.0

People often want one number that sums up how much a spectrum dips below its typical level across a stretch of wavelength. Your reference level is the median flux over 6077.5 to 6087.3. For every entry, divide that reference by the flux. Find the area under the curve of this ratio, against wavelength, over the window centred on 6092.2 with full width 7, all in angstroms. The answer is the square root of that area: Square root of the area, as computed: 2.61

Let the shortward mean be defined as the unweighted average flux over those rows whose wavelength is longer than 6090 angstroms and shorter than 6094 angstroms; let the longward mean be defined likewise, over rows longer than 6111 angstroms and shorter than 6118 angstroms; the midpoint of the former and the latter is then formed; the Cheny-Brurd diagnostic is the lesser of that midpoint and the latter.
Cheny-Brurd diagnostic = 17.2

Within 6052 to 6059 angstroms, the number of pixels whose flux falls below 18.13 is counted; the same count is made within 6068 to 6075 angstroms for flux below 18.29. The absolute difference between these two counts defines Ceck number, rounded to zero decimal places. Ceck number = 4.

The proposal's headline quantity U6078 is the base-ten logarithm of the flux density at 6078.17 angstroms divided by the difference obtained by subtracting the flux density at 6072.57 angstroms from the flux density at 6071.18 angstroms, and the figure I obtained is 3.2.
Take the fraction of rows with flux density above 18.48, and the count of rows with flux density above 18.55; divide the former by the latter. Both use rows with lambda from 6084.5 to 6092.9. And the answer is 0.167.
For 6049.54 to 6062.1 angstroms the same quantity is 0.111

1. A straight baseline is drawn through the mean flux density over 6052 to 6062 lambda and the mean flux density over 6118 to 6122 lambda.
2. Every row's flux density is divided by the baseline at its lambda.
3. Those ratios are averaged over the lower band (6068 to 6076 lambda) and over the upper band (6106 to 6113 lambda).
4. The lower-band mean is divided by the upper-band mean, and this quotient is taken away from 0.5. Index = -0.52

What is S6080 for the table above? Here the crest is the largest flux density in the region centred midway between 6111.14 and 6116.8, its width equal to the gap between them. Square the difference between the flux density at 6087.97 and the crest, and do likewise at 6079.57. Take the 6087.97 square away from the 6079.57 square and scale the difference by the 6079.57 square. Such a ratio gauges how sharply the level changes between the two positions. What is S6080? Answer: -86.7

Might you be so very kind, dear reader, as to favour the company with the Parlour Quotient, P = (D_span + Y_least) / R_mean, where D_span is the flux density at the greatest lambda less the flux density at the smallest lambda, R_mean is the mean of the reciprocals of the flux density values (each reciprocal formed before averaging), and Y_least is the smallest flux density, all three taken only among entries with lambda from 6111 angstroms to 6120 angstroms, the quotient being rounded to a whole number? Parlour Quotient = 276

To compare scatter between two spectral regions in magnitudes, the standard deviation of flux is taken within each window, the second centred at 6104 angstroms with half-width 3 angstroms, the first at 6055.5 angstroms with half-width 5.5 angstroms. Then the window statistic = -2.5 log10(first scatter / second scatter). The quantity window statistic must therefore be -2.2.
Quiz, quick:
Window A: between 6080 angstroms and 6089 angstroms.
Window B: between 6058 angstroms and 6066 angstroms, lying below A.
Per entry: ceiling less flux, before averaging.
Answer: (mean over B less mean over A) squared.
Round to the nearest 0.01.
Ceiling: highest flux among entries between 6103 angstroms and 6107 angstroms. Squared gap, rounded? 1.50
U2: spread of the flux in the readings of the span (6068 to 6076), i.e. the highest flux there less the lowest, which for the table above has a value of 1.96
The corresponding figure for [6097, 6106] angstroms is 0.75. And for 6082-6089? 1.63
